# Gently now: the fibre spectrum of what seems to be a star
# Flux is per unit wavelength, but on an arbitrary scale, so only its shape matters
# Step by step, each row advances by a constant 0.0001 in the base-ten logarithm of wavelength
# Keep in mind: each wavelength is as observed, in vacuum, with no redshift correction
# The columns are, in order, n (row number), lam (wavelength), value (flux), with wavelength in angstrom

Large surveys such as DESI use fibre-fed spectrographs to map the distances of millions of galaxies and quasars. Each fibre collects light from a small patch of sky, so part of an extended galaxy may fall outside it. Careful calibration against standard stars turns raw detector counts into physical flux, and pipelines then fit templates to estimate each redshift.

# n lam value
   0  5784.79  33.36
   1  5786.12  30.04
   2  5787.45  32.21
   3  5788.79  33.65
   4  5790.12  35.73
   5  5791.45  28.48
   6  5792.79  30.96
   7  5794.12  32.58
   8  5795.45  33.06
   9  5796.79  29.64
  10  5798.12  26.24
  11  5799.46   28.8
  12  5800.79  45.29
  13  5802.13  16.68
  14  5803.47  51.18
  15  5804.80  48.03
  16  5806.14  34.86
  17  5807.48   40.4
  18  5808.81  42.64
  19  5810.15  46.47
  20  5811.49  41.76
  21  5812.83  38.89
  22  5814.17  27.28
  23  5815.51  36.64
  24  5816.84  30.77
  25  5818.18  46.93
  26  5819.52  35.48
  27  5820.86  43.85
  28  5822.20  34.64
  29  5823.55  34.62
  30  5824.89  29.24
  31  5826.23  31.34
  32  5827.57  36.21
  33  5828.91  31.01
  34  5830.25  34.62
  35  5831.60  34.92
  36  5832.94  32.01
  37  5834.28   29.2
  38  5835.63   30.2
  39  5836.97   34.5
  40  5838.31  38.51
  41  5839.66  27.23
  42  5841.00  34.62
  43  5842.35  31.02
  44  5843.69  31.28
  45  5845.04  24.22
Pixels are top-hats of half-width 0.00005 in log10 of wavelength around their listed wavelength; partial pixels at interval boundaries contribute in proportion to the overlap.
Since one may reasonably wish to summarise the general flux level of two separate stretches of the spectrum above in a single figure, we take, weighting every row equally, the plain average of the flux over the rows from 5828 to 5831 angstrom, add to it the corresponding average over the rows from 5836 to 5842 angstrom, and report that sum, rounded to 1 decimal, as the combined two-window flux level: 66.5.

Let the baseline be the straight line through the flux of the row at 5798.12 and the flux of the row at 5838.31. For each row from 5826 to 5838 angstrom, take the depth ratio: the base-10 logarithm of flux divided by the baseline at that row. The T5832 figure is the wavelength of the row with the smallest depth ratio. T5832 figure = 5834.28 angstrom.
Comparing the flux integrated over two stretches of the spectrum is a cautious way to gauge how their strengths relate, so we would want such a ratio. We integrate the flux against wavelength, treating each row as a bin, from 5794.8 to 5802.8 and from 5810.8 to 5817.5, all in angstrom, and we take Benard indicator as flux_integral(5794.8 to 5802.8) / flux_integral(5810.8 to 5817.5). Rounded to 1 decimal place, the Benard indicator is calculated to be 1.0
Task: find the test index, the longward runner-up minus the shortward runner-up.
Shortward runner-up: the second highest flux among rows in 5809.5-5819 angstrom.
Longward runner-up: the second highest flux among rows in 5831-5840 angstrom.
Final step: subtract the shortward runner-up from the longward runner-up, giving -12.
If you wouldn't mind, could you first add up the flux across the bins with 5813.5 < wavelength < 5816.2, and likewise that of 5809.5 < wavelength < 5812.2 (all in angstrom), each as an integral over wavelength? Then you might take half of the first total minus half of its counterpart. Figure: -16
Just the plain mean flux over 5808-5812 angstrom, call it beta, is 44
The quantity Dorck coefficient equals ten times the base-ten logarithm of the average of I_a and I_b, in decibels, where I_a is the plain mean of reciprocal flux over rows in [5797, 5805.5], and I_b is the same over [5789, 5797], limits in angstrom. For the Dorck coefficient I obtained -14.9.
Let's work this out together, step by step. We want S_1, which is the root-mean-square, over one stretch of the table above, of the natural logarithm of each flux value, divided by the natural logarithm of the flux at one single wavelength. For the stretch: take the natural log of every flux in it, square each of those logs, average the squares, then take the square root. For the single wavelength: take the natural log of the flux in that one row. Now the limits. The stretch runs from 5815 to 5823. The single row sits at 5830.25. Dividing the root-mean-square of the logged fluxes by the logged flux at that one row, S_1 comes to 1.02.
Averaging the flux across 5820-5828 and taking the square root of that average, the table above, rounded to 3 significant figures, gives 5.91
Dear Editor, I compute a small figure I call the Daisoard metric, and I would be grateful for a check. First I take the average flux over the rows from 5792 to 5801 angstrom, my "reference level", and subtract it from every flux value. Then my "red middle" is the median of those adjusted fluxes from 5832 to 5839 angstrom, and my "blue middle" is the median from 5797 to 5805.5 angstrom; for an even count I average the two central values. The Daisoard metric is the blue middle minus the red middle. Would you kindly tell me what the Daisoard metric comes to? 5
